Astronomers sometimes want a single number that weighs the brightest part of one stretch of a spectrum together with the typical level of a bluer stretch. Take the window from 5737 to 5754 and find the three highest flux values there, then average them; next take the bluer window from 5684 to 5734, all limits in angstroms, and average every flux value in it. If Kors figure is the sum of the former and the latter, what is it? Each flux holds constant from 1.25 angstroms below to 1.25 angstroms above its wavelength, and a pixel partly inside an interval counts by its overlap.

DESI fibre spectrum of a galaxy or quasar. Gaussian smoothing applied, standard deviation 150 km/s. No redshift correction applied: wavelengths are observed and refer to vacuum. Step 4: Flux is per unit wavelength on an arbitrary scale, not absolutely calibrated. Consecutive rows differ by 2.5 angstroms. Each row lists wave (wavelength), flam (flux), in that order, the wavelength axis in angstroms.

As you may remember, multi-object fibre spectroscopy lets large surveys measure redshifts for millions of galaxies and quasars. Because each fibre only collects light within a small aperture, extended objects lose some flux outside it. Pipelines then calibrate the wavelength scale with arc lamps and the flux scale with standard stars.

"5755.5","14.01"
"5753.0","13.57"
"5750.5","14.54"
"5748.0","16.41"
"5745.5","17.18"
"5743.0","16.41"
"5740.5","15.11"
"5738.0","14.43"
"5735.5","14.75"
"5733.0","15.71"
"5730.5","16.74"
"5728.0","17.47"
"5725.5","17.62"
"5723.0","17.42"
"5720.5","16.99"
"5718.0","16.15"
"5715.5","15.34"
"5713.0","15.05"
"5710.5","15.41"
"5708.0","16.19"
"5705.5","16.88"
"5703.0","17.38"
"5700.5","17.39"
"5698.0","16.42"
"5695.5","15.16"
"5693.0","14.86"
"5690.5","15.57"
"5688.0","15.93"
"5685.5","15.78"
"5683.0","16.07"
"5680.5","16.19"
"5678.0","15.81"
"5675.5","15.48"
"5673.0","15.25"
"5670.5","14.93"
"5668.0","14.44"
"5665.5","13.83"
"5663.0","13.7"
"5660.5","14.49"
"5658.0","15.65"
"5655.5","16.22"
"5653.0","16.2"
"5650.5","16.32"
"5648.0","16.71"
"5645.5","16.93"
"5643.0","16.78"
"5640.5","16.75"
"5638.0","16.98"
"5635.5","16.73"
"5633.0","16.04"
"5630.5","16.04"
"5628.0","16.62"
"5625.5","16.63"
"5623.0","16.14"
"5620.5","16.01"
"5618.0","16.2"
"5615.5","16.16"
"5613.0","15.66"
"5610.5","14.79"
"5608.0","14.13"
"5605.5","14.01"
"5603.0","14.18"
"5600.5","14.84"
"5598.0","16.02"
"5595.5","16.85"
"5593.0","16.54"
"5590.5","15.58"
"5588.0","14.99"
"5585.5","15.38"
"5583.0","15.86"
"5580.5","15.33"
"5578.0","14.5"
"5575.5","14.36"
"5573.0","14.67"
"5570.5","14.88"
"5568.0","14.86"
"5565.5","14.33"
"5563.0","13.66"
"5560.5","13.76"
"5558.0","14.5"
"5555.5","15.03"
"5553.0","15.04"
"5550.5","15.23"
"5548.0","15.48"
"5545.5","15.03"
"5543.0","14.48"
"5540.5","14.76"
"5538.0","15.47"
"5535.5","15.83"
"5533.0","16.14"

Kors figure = 32.9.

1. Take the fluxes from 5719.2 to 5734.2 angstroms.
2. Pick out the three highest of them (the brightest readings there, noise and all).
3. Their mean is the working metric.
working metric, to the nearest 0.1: 17.5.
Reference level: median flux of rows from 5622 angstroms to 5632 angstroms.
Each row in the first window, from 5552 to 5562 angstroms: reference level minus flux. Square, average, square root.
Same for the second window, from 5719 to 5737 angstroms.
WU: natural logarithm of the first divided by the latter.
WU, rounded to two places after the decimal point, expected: 0.60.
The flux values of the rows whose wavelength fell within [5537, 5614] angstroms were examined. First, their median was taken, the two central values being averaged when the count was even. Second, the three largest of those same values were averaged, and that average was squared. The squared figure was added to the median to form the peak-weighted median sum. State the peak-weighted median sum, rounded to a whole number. 286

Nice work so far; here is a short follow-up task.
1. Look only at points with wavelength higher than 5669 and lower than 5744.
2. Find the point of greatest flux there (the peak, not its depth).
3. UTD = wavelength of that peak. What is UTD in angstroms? 5725.5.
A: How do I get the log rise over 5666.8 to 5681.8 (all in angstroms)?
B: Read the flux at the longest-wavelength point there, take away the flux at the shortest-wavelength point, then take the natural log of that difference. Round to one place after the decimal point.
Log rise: 0.6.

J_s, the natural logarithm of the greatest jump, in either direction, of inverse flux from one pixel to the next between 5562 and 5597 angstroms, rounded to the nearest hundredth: -5.59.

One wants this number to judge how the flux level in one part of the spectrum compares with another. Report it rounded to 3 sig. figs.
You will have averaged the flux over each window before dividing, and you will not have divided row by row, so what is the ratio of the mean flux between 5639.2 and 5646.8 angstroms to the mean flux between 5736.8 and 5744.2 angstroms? 1.10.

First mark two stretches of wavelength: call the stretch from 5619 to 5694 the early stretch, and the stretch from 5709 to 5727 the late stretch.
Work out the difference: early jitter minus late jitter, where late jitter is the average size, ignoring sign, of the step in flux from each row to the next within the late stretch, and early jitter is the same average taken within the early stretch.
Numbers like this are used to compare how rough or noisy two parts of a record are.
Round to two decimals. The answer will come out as -0.15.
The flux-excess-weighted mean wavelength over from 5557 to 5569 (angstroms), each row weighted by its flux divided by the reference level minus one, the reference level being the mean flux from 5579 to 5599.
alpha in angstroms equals 5562.6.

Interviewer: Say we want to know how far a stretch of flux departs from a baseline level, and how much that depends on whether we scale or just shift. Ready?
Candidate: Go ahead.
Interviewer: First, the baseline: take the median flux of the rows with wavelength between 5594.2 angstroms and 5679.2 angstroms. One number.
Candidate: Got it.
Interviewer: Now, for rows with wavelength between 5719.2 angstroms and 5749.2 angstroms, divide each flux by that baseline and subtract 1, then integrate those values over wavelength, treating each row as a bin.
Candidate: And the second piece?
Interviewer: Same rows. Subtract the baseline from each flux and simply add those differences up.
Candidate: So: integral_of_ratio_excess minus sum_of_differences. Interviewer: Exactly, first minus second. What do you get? -3.3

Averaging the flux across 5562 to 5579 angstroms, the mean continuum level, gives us 14.5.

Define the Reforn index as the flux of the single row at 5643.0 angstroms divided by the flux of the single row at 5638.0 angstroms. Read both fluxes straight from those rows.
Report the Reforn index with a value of 0.99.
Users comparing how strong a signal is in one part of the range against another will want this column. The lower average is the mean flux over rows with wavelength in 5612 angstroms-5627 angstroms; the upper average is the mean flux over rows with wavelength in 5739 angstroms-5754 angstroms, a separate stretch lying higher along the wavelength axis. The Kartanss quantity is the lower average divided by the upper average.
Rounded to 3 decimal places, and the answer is 1.038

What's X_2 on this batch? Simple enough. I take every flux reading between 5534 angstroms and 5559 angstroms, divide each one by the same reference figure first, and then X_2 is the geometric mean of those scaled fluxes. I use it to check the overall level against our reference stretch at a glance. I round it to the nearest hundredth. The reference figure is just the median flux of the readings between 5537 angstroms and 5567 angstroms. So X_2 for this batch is 1.01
